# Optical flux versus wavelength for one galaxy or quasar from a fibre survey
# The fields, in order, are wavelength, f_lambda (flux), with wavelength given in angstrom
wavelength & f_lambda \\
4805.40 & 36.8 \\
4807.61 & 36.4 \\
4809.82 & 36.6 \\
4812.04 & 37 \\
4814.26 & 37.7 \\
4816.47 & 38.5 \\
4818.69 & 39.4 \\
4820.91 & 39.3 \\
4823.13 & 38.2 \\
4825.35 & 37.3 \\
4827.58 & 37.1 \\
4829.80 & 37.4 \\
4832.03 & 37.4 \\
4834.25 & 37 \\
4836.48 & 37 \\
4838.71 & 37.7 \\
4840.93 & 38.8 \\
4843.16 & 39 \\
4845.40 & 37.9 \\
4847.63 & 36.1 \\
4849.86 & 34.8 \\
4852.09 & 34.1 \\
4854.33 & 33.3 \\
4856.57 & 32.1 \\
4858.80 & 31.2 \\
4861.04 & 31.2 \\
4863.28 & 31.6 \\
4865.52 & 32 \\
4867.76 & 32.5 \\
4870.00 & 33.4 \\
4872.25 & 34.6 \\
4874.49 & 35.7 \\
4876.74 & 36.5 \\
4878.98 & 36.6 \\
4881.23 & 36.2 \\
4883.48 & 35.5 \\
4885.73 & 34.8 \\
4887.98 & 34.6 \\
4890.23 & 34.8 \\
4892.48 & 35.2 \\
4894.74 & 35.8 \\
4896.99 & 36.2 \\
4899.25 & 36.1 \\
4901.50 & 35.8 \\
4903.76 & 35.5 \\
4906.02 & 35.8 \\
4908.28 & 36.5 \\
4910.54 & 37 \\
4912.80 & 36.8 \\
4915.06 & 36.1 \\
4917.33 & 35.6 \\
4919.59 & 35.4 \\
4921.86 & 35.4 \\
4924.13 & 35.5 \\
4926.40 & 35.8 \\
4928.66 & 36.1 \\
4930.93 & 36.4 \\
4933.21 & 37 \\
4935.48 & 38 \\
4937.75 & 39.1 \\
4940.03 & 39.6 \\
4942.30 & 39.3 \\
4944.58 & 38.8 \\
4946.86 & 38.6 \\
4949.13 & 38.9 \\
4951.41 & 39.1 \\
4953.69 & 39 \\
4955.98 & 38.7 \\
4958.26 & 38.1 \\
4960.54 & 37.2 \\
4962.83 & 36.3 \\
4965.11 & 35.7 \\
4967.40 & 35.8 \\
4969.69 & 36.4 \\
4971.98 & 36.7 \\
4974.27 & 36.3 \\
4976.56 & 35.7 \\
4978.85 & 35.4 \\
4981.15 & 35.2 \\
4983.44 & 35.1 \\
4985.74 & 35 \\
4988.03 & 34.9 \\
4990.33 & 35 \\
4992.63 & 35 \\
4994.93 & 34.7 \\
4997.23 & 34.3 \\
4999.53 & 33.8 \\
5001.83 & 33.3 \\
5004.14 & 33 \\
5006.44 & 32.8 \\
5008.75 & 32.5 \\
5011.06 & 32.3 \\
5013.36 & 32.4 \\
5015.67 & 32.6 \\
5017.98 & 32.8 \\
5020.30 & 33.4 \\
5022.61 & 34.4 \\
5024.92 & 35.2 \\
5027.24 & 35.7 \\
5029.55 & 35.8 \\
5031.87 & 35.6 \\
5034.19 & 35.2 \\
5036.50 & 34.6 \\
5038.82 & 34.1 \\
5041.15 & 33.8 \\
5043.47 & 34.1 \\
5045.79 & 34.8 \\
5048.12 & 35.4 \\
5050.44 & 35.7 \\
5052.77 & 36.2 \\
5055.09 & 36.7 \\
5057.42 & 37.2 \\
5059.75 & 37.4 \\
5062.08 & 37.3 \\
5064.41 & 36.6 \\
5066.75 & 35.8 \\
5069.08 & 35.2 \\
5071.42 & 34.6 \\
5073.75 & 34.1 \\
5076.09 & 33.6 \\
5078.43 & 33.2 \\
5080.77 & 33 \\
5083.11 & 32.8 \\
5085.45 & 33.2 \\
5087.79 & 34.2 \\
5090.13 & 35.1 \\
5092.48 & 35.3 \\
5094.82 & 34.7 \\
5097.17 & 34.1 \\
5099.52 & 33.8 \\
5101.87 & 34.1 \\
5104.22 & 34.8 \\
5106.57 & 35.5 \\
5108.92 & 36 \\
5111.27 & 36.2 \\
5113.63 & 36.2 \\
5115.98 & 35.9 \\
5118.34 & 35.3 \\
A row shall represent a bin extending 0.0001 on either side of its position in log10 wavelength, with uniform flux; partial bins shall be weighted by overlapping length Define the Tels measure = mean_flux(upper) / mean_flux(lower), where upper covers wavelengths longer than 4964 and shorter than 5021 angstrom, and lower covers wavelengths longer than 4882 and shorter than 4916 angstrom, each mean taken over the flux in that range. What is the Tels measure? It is 0.96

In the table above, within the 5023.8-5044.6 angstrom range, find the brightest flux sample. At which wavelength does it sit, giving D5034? 5029.55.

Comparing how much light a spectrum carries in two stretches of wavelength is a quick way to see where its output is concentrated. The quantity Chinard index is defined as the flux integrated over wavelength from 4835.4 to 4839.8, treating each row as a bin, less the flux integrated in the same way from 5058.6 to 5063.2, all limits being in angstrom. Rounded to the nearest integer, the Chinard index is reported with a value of -8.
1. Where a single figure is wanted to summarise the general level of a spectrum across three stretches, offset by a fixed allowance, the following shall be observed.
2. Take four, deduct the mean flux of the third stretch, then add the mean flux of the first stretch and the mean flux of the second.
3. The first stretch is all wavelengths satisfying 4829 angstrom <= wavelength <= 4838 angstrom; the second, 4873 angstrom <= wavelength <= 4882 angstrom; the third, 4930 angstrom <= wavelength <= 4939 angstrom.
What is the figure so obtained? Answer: 39.8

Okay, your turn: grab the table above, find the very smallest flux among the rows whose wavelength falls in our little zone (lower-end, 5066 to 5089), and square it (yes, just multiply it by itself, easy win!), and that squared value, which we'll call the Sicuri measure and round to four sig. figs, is 1076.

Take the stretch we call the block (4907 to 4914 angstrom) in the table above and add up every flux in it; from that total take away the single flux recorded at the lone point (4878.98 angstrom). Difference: 74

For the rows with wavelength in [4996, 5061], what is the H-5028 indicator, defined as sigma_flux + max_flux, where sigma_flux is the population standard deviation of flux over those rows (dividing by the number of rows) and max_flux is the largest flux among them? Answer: 38.9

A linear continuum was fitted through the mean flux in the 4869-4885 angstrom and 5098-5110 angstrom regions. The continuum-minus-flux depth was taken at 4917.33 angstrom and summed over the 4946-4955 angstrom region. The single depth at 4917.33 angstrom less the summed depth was 14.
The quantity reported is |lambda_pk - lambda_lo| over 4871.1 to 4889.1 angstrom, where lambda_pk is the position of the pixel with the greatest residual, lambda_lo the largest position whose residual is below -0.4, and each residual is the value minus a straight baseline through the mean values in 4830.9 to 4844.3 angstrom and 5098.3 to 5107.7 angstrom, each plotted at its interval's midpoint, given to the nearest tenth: 9.0 angstrom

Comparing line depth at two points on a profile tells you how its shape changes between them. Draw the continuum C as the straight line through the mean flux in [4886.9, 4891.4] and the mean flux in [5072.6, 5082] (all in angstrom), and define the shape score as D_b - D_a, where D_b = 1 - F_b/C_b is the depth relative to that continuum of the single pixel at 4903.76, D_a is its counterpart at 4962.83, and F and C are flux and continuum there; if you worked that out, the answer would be 0.035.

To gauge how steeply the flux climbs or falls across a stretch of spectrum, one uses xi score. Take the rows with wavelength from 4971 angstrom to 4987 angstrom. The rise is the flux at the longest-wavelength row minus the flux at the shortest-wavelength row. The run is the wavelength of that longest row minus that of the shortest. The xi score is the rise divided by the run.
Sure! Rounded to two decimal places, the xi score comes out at -0.12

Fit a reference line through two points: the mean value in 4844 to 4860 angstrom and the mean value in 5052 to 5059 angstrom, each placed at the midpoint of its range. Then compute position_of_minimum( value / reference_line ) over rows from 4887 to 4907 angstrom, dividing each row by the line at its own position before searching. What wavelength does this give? 4887.98 angstrom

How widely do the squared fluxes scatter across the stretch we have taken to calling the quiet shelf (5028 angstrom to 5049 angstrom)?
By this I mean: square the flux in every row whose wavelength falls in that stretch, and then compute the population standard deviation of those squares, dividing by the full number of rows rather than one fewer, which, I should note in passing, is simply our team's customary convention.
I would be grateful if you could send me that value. 47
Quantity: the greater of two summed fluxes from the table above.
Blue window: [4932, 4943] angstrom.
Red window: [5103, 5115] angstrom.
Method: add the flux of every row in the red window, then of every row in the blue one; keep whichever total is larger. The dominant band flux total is 193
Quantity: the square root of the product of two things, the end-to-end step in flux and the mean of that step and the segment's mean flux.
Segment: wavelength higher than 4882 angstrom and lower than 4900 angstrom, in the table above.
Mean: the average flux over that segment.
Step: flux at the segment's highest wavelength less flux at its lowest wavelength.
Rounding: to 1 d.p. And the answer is 3.3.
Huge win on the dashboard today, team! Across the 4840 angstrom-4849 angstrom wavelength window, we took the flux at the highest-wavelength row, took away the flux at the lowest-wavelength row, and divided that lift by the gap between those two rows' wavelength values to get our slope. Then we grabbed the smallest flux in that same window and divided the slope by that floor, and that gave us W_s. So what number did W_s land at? -0.011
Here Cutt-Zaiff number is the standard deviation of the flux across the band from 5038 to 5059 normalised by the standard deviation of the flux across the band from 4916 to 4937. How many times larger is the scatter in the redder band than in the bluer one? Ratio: 1.4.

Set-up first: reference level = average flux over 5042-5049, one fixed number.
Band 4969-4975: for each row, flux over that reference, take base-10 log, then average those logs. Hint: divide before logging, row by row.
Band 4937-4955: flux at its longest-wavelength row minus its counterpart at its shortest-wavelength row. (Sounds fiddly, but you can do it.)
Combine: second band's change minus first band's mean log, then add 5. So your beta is 4.9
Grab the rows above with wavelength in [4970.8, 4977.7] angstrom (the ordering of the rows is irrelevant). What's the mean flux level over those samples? 36.2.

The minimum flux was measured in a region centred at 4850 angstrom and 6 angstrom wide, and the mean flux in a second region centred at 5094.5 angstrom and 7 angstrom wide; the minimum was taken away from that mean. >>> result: 0.6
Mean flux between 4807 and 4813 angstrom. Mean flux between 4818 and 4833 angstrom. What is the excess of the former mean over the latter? -1.3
